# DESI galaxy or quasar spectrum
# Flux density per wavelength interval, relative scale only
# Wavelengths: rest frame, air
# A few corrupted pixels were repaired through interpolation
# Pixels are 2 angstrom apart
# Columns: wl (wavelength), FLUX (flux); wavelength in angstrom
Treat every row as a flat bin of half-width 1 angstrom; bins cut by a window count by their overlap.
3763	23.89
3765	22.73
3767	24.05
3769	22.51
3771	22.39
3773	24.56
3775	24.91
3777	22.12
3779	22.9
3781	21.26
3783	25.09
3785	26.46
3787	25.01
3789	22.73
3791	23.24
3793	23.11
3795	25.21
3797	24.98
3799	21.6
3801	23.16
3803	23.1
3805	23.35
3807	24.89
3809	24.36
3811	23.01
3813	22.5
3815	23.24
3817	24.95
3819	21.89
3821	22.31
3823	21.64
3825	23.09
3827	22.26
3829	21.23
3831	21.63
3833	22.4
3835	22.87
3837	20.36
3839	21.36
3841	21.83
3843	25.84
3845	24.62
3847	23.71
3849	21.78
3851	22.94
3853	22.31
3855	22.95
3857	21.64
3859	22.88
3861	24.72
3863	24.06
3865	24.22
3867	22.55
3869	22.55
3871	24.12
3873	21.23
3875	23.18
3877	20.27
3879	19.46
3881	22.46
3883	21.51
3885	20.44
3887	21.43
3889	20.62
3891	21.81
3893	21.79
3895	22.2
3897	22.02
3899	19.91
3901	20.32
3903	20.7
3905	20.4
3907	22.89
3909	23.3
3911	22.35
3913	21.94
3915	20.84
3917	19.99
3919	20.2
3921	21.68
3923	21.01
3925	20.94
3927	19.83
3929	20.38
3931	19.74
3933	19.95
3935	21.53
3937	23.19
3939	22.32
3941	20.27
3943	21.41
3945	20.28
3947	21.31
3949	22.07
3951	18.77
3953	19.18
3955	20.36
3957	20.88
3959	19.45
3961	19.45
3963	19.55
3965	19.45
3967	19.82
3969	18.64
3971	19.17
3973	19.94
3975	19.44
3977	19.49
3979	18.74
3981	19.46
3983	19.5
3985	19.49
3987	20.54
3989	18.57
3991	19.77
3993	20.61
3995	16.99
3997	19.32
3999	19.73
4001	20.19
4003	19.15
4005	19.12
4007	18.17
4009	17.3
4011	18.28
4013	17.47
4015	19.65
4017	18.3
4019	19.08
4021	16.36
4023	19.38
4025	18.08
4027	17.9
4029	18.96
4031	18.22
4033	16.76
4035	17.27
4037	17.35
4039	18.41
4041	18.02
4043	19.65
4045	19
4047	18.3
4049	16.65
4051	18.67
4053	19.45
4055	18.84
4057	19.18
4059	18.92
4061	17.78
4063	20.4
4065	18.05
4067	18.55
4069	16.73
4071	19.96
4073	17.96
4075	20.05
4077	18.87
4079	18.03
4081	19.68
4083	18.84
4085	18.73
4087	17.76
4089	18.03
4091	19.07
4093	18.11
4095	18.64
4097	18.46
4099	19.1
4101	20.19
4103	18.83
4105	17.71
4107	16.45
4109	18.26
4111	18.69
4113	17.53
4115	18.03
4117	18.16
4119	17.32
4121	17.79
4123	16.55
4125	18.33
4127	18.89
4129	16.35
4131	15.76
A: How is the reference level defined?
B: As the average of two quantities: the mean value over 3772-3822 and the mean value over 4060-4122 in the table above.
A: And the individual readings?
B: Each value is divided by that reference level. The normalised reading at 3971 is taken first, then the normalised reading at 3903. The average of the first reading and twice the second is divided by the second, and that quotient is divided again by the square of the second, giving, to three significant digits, 1.51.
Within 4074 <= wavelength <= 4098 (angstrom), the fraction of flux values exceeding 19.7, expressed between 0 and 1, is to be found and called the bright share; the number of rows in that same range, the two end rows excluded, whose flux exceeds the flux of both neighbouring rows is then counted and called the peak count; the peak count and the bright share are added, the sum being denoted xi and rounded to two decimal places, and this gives 3.08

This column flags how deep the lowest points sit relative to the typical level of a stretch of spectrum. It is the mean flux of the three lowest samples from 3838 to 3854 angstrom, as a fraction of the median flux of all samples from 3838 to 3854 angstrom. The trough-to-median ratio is 0.957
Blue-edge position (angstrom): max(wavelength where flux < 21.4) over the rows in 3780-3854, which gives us 3839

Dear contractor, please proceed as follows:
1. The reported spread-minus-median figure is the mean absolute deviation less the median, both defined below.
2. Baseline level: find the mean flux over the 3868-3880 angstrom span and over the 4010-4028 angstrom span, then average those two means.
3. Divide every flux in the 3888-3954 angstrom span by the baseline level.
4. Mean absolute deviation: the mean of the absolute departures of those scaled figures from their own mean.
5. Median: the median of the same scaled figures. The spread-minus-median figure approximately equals -1.00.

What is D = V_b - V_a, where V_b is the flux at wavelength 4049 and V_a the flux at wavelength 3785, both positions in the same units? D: -10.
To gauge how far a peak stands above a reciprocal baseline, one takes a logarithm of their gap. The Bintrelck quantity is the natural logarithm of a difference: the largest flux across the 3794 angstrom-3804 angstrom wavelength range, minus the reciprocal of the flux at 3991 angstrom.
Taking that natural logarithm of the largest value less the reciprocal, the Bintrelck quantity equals 3.23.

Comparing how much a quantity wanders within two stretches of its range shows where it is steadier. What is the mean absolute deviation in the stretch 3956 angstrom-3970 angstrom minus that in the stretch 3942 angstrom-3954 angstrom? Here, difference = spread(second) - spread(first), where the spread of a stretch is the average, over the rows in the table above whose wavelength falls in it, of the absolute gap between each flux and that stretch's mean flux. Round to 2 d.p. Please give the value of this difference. -0.67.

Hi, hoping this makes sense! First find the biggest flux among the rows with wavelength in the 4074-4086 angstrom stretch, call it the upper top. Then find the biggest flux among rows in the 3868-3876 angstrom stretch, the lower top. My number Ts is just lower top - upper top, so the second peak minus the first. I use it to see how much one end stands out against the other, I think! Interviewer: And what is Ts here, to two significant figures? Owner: 4.1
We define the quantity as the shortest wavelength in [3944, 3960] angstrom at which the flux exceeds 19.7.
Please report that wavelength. 3945 angstrom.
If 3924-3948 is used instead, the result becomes 3925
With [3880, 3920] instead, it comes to 3881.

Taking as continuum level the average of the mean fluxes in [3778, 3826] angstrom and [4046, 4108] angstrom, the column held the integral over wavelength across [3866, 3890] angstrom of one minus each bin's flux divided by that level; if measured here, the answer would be -0.7 angstrom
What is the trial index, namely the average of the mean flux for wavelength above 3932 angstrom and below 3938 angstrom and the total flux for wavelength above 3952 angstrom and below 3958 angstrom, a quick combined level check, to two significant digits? 41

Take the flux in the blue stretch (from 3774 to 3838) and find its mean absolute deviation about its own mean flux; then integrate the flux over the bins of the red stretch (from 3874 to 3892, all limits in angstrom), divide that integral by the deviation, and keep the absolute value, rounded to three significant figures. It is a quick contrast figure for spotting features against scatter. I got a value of 342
